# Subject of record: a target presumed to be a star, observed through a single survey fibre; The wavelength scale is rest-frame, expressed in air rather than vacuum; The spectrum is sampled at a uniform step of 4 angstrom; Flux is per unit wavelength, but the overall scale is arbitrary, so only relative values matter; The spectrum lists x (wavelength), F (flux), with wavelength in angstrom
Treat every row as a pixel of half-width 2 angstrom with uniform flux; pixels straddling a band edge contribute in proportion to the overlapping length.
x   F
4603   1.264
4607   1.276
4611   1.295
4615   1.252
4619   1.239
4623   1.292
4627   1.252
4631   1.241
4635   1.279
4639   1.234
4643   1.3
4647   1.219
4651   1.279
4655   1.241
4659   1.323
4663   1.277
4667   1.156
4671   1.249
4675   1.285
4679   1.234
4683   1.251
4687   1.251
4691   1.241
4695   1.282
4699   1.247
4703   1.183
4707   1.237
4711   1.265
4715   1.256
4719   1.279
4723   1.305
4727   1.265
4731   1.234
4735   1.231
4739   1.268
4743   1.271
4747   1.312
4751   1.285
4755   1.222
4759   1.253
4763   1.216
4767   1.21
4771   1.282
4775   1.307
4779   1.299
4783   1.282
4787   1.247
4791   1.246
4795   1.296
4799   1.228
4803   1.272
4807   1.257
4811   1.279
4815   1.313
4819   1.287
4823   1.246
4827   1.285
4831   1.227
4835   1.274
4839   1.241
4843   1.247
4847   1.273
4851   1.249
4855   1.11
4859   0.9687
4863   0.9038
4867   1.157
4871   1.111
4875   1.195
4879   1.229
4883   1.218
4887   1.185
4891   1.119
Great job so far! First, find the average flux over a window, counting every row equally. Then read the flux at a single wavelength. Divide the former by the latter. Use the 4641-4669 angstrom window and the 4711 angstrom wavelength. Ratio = 0.993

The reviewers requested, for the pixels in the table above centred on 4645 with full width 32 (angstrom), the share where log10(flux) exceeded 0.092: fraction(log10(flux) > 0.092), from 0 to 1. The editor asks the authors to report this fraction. 0.75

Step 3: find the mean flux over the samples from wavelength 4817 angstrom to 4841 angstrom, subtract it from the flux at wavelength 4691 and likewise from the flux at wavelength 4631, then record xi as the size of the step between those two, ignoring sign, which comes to 0.000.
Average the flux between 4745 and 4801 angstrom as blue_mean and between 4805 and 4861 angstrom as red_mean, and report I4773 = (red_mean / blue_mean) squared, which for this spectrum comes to 0.95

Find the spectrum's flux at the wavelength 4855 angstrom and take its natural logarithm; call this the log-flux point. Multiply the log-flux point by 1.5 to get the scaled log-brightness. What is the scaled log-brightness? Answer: 0.16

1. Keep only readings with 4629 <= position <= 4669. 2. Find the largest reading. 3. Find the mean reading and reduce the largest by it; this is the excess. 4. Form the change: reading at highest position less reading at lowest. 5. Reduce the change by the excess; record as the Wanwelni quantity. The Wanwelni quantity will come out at -0.15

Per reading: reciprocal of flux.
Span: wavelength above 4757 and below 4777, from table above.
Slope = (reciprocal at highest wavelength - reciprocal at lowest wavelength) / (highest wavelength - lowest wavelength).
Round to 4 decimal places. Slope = -0.0021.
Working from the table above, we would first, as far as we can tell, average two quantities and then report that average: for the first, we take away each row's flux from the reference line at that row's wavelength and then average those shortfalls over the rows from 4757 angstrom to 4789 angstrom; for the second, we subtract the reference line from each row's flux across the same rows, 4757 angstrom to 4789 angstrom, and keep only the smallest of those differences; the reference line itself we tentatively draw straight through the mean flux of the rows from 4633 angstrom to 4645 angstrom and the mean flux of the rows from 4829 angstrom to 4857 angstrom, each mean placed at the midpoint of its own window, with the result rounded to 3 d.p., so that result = -0.027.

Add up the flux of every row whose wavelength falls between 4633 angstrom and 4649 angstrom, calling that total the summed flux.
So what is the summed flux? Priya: 5.03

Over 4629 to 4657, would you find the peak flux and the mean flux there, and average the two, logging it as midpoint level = 1.28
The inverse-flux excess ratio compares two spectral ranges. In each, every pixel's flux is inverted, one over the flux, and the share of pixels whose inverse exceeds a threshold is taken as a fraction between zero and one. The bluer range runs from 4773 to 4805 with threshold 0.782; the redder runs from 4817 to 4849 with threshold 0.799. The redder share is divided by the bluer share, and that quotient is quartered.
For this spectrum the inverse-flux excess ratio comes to 0.25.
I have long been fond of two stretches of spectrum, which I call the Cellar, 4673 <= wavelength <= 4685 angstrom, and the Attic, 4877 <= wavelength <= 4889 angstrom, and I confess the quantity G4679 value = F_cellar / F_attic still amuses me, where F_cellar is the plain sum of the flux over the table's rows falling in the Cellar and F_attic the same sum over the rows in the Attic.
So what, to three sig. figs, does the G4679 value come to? 1.04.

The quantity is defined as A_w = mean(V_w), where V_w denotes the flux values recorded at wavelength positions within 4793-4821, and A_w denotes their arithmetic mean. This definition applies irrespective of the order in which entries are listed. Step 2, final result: 1.28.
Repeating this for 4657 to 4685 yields 1.25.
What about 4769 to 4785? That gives 1.29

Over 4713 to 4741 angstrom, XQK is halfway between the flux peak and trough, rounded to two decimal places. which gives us 1.27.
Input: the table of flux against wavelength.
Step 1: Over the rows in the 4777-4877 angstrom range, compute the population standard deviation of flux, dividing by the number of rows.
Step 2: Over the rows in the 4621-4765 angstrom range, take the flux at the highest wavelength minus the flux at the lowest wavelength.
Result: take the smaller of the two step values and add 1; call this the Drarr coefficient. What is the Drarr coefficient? 0.92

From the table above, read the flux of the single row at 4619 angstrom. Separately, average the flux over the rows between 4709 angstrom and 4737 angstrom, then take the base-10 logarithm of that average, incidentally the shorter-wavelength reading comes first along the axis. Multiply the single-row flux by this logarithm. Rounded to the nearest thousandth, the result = 0.125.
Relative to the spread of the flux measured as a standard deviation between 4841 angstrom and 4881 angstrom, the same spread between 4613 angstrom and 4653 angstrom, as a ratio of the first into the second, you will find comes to 0.2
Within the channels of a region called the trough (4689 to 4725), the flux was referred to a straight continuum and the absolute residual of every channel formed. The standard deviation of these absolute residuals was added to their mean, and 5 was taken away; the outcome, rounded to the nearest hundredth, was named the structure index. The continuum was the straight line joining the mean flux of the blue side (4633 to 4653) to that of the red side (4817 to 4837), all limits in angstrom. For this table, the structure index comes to -4.95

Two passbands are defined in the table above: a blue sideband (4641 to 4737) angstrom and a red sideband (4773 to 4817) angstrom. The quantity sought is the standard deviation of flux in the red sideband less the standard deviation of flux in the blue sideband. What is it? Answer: -0.01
